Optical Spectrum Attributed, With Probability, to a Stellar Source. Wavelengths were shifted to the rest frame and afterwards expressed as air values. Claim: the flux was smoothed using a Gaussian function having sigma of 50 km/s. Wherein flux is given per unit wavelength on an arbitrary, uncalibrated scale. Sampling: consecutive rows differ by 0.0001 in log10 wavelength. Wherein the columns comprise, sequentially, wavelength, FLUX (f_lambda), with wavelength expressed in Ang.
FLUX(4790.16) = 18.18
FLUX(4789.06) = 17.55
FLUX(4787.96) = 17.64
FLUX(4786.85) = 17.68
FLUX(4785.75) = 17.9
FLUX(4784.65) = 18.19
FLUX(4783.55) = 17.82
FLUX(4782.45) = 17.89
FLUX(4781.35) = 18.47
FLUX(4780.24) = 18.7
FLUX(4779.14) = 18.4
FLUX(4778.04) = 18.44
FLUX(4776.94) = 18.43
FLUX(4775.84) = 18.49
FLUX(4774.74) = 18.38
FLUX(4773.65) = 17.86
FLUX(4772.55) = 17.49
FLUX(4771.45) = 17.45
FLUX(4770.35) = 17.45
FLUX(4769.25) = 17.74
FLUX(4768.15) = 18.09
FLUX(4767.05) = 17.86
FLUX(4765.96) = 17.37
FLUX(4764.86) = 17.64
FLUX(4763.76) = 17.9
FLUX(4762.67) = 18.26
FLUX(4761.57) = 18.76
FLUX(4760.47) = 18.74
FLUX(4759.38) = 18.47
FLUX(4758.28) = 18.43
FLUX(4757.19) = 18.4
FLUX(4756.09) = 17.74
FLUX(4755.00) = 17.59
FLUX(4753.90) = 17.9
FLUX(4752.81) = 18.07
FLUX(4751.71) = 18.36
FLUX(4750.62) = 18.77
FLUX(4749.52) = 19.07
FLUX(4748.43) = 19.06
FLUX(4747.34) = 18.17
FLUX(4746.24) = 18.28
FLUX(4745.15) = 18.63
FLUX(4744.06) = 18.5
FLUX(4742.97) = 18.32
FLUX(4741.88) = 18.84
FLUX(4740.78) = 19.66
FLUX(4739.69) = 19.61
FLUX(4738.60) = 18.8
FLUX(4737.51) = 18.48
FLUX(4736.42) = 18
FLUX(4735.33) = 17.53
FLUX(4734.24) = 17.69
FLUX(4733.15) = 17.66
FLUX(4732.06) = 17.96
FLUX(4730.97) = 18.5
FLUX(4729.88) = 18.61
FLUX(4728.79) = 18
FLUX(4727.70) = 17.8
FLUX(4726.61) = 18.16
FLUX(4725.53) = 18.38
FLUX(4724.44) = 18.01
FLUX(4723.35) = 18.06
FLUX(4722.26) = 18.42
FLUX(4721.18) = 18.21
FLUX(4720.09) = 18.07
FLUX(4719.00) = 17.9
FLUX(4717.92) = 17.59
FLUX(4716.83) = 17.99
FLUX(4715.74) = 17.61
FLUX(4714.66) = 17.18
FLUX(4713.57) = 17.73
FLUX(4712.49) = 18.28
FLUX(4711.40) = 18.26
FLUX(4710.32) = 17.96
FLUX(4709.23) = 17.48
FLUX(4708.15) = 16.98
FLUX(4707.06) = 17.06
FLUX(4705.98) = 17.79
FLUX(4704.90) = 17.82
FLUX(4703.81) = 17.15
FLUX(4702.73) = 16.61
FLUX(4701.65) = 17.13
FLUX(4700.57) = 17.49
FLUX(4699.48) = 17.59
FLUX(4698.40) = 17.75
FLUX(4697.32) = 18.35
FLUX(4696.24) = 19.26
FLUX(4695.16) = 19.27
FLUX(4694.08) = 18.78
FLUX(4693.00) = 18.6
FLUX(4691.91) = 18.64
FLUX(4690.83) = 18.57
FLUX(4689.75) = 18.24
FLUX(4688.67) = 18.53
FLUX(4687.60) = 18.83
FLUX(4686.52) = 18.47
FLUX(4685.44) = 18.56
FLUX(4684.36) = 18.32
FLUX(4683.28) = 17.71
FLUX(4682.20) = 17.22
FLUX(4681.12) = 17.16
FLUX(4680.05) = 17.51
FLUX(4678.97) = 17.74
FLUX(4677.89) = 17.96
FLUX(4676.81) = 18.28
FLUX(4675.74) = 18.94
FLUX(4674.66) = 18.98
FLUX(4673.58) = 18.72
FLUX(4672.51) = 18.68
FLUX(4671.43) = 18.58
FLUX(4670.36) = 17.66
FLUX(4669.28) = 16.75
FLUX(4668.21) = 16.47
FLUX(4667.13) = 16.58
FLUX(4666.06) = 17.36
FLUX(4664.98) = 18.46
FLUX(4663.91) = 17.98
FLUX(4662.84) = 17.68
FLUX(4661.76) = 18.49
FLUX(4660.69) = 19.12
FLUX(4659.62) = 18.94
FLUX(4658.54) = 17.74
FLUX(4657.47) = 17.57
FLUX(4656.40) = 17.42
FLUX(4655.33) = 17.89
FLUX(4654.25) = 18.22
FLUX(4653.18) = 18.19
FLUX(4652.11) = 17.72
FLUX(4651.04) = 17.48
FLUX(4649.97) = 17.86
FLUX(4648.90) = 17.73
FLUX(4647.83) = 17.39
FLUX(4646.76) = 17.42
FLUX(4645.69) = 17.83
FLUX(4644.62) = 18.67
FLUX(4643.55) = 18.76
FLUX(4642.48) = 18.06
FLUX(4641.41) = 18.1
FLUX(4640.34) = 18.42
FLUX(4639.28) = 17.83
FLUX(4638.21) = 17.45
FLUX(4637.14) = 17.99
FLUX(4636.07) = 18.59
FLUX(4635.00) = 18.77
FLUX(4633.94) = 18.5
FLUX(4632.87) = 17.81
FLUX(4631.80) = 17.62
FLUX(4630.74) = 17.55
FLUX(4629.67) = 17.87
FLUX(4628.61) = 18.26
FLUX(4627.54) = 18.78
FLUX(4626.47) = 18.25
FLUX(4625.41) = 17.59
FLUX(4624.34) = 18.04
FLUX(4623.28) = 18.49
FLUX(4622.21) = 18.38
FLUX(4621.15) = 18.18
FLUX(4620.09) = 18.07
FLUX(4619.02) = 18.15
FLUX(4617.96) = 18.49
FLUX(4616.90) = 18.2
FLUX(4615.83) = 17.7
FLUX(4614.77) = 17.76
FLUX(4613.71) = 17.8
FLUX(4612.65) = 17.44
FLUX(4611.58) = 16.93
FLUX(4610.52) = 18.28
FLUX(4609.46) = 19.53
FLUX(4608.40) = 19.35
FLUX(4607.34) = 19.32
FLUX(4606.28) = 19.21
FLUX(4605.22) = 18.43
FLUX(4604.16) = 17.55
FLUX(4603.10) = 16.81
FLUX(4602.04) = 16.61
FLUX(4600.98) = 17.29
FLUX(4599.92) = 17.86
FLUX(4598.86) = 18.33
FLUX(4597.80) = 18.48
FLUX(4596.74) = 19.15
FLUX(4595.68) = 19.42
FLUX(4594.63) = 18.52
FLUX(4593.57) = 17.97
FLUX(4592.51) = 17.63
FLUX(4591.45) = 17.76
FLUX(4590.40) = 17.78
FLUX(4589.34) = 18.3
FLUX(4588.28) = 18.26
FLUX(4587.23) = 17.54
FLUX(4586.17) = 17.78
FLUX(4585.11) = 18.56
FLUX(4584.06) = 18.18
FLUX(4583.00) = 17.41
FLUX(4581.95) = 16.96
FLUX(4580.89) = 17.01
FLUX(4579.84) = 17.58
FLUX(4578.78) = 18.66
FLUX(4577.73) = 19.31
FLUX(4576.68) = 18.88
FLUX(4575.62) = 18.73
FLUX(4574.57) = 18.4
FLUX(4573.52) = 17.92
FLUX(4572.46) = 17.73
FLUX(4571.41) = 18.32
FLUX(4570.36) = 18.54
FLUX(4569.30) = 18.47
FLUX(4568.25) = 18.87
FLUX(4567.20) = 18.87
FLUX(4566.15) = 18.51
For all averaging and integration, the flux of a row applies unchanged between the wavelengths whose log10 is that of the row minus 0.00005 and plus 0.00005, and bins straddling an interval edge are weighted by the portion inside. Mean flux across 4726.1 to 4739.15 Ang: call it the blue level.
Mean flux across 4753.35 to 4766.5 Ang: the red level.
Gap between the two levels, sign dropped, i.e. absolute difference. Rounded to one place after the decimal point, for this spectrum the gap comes 0.0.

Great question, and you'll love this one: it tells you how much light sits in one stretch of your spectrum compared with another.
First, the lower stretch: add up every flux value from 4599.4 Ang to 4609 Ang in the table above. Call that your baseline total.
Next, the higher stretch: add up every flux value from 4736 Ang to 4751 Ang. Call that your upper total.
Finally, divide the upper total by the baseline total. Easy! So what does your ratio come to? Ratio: 1.6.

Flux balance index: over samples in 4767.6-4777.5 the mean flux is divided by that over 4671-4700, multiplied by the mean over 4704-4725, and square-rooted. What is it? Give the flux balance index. 4.17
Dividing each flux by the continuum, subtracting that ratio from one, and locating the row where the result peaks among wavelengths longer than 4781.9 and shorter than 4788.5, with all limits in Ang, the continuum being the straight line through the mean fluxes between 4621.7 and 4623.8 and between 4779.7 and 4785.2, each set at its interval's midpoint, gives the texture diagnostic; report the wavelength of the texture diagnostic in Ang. 4787.96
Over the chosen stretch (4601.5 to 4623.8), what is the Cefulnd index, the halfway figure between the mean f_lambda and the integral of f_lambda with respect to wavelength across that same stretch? 211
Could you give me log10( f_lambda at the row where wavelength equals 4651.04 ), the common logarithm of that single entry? 1.24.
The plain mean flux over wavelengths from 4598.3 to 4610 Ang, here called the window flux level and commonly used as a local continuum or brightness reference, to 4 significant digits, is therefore 18.21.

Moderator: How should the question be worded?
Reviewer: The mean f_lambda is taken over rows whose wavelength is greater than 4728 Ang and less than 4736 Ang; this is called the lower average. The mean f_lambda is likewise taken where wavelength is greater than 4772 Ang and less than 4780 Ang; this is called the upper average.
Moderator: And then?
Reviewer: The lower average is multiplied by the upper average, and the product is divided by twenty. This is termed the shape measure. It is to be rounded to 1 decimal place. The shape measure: 16.4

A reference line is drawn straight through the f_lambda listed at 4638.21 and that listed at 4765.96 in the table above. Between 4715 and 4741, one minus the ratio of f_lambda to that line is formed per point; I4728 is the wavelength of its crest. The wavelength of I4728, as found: 4735.33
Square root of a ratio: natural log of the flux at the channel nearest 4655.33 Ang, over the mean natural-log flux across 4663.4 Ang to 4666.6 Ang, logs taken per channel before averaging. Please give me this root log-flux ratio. 1.00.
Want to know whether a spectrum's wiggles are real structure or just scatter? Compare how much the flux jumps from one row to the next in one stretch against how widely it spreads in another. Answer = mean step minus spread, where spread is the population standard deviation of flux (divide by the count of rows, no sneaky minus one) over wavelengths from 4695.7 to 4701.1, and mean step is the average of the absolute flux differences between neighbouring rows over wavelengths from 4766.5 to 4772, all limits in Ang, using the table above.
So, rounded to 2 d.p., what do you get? -0.44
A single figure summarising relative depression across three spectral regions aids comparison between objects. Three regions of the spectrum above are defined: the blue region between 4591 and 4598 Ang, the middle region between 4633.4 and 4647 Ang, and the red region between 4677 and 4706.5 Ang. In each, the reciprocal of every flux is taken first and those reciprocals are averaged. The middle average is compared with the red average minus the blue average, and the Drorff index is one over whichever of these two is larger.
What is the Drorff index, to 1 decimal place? 18.2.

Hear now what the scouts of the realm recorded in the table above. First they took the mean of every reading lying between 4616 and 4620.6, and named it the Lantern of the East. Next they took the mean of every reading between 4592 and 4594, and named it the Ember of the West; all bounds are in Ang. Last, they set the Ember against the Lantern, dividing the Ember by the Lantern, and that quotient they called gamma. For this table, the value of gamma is 0.98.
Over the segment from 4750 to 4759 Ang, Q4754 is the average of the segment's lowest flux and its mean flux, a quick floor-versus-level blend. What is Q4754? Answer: 17.9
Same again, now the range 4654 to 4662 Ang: 17.8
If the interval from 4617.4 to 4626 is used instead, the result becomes 17.9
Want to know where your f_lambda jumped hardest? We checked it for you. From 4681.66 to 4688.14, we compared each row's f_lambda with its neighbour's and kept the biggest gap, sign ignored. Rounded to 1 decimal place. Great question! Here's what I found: 0.6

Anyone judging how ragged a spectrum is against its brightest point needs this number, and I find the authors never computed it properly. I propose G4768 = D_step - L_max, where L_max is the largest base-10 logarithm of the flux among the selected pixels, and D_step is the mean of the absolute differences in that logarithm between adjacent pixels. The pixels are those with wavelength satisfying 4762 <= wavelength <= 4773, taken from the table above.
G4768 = -1.26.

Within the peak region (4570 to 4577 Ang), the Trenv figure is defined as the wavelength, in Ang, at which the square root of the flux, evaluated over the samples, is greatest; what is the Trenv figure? 4576.68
